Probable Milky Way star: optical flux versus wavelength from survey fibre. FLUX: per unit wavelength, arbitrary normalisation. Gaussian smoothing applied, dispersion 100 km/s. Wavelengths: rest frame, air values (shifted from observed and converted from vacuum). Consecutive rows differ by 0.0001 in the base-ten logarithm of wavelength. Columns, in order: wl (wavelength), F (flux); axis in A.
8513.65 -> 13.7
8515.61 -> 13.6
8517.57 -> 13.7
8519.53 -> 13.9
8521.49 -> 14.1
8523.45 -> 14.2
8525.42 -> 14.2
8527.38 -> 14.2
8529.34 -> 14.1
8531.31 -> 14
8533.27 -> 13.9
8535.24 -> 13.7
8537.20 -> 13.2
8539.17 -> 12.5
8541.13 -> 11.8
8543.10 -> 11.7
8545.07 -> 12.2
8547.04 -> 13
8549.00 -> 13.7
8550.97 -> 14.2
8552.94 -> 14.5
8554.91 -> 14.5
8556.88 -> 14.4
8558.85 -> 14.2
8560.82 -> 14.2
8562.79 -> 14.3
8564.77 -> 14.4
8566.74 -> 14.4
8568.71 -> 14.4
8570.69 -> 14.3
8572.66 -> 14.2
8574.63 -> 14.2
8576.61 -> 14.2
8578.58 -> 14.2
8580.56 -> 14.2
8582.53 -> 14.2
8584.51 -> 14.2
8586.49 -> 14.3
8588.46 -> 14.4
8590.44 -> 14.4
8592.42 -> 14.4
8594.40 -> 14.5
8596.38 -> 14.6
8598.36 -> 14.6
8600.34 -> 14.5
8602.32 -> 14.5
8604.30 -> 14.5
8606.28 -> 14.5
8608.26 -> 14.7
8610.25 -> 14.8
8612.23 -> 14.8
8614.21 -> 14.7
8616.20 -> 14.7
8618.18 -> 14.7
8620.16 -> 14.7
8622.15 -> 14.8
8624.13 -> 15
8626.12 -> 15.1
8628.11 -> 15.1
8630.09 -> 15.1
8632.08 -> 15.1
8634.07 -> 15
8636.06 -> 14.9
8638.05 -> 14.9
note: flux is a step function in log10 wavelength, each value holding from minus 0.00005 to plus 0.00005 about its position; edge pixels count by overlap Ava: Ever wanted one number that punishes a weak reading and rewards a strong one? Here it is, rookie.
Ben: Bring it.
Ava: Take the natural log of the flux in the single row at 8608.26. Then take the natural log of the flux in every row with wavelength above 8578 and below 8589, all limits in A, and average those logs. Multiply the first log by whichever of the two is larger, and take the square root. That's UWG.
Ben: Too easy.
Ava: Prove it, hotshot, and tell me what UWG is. 2.69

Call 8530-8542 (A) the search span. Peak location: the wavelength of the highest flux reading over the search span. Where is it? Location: 8531.31 A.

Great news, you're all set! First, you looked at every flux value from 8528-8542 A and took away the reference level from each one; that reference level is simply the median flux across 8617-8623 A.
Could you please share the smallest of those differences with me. -2.9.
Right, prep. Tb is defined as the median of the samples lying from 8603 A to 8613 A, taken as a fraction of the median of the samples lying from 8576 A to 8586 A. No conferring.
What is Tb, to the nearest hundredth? 1.04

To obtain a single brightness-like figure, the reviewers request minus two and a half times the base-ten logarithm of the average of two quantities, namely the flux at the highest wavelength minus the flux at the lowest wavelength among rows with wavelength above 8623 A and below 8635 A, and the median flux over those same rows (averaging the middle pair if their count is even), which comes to -2.19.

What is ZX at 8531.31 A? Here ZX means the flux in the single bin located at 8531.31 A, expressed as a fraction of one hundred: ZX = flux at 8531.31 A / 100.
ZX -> 0.140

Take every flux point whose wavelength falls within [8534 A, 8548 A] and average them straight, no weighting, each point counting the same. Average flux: 12.6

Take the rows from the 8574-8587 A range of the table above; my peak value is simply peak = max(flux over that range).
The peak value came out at 14.3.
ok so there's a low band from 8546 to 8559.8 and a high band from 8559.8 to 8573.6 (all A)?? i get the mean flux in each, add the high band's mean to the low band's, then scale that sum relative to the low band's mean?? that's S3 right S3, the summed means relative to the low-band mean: 2.02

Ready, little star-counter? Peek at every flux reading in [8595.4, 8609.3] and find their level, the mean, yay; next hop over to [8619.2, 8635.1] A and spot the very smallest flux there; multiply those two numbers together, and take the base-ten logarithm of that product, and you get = 2.33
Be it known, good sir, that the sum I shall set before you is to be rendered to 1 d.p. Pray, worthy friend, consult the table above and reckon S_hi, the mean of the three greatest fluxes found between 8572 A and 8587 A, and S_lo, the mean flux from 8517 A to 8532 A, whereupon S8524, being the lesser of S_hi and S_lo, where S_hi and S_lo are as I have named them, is 14.1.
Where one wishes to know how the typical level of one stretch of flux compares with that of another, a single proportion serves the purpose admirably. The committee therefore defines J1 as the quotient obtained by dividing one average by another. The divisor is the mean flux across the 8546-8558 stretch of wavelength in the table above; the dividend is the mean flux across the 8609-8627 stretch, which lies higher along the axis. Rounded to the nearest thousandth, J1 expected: 1.054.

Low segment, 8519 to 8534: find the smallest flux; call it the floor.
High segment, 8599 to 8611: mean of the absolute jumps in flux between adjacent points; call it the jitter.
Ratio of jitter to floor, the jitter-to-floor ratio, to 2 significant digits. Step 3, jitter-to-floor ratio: 0.0043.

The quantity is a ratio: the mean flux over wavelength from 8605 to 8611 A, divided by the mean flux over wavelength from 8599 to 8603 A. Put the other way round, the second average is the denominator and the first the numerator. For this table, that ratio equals 1.01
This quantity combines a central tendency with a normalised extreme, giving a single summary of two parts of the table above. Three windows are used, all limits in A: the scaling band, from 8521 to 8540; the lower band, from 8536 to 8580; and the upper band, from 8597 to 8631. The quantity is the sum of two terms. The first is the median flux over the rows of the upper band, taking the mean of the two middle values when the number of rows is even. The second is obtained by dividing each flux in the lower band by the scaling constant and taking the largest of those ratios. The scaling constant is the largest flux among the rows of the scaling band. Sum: 15.7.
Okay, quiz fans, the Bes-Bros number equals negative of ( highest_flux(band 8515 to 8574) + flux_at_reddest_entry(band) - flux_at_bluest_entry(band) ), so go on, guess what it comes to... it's -15.1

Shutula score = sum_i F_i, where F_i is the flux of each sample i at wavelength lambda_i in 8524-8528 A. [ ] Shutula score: 28.4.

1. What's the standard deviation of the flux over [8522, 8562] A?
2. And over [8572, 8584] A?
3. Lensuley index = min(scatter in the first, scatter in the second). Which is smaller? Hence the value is 0.000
